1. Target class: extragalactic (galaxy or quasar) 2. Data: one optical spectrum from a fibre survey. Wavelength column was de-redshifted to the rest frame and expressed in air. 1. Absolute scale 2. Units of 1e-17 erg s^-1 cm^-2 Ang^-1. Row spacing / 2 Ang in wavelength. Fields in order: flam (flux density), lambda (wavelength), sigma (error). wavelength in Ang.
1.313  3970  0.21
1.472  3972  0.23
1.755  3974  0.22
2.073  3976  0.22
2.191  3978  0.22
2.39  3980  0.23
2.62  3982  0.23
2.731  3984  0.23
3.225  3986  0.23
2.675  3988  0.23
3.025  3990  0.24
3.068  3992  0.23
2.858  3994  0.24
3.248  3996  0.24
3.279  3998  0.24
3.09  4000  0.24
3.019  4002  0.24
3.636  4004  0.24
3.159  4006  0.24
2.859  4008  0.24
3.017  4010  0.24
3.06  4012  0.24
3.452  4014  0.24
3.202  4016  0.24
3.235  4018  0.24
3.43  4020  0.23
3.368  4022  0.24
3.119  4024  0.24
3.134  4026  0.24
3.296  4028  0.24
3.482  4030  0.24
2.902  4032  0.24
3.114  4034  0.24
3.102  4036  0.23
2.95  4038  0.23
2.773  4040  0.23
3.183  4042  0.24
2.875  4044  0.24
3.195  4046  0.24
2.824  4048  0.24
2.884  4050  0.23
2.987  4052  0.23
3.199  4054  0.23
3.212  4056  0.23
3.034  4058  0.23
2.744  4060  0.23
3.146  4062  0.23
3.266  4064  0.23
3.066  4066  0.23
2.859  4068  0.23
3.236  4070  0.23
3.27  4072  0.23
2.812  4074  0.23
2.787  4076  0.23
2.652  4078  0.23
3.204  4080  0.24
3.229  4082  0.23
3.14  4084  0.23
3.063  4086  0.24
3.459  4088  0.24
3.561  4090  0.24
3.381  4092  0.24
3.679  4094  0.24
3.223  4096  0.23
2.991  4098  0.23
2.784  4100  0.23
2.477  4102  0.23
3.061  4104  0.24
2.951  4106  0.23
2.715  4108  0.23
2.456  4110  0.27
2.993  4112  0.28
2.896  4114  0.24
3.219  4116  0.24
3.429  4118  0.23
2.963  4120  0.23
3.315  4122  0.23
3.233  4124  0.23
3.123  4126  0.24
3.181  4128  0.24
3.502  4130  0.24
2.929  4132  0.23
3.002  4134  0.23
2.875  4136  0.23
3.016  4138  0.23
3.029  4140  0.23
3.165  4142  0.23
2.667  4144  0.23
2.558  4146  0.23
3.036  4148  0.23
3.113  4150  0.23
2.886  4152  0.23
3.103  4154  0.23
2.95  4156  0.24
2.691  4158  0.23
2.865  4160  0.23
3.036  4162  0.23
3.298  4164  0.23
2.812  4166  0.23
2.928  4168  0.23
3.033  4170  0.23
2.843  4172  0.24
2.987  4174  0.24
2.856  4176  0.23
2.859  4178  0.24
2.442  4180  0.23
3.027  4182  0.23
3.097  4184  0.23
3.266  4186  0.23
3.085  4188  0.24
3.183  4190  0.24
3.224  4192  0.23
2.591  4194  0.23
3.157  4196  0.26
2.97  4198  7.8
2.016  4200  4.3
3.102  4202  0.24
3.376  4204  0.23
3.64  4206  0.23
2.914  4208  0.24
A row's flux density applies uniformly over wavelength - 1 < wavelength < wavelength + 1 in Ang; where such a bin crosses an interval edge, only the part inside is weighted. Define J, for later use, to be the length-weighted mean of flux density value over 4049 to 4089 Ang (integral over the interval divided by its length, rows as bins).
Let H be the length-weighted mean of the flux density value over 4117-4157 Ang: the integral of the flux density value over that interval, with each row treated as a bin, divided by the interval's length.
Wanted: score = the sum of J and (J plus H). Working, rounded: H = 3.05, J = 3.06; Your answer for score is 9.18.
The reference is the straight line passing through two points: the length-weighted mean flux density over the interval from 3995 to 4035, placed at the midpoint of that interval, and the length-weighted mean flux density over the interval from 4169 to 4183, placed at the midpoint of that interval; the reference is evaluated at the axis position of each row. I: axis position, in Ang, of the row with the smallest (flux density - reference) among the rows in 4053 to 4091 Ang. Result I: 4078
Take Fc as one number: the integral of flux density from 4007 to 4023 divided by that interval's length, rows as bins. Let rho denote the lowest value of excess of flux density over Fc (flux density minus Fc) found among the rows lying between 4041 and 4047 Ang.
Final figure -0.3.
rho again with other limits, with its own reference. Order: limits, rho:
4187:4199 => -0.6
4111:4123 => -0.3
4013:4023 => 0.0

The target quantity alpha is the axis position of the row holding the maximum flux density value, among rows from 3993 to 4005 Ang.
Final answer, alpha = 4004 Ang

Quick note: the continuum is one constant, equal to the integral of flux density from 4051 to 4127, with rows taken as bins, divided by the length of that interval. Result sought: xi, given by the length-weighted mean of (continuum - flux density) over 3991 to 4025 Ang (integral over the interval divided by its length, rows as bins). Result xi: -0.11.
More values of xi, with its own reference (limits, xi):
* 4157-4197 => 0.11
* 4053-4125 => 0.00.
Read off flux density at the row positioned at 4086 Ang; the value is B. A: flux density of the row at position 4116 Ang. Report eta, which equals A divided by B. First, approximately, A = 3.219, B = 3.063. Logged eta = 1.05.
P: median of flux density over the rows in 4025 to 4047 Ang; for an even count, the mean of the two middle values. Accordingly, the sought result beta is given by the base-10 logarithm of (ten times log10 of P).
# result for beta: 0.693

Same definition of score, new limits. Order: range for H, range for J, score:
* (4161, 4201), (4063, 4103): 9.15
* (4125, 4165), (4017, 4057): 9.23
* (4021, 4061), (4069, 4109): 9.24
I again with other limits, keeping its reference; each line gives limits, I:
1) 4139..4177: 4146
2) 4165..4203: 4200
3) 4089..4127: 4110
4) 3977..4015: 3978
